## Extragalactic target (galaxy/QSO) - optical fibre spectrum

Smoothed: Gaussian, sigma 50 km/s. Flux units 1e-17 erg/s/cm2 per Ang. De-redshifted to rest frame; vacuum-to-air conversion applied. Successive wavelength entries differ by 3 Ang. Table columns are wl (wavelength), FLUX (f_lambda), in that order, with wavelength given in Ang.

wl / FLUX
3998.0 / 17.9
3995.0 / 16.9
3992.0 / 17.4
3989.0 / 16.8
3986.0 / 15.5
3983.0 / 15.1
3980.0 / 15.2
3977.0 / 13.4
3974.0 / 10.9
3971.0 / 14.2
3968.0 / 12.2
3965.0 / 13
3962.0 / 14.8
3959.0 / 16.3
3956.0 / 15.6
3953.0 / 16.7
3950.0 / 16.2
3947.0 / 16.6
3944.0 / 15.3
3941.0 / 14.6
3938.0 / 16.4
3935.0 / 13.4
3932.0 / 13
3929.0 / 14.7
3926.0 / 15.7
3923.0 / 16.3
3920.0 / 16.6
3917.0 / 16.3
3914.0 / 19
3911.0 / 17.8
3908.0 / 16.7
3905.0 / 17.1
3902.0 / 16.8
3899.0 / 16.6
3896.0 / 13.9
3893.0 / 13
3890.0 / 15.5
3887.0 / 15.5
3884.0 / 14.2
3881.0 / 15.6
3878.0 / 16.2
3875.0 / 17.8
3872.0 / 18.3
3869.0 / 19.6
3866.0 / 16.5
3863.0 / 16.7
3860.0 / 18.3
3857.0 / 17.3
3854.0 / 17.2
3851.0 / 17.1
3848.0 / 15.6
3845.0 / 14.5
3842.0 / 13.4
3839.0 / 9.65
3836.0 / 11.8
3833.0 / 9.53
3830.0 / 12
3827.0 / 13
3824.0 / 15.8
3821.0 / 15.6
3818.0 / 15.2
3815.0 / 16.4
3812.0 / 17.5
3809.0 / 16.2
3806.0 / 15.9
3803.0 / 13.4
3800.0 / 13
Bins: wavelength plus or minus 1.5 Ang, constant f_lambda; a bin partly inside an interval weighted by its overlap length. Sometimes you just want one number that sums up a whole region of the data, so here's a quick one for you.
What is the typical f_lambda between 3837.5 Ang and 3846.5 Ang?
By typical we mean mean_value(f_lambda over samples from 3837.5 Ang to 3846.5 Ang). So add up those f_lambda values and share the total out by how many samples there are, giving 12.5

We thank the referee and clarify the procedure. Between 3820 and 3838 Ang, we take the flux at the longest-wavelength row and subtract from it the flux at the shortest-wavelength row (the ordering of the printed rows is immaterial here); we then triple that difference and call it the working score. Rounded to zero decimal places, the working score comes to -11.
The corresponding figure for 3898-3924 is -1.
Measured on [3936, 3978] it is -9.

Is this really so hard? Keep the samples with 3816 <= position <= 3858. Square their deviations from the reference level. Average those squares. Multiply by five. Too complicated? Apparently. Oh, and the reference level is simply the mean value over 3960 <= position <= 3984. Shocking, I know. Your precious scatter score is 33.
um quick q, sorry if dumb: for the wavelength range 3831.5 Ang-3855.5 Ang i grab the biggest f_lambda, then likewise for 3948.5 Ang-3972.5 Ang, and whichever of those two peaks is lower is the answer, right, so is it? 16.7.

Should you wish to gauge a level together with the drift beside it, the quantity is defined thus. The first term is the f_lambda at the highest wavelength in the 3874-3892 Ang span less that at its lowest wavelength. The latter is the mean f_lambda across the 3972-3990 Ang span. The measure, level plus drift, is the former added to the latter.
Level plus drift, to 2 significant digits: 12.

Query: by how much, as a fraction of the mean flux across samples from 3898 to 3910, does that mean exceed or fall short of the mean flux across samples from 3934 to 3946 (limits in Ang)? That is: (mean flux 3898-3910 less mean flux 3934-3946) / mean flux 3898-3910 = 0.11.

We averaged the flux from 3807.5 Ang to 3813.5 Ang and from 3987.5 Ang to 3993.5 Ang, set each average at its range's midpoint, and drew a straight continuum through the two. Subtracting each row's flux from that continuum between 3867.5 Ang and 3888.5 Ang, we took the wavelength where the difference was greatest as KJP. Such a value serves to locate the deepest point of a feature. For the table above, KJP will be 3884.0 Ang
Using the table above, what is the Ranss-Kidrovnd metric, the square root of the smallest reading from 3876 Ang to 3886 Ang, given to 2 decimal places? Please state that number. 3.77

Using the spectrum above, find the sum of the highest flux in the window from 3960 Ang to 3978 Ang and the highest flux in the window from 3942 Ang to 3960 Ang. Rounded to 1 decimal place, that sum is 31.5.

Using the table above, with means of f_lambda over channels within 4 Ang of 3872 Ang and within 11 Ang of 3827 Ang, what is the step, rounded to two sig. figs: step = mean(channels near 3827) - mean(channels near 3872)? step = -5.3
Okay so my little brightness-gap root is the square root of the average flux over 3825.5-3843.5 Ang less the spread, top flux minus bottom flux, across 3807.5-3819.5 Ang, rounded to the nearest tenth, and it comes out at 3.0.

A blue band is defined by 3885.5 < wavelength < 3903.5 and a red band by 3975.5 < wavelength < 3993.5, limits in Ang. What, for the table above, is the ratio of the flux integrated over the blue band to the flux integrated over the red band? 0.98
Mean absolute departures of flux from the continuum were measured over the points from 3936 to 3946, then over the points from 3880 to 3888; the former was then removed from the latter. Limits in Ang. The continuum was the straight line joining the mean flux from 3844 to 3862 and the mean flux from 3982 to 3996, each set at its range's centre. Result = 0.5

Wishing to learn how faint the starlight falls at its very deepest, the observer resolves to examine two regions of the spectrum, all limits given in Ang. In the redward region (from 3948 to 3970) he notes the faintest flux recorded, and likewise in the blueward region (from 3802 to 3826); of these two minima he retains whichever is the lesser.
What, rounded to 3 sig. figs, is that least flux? 12.2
